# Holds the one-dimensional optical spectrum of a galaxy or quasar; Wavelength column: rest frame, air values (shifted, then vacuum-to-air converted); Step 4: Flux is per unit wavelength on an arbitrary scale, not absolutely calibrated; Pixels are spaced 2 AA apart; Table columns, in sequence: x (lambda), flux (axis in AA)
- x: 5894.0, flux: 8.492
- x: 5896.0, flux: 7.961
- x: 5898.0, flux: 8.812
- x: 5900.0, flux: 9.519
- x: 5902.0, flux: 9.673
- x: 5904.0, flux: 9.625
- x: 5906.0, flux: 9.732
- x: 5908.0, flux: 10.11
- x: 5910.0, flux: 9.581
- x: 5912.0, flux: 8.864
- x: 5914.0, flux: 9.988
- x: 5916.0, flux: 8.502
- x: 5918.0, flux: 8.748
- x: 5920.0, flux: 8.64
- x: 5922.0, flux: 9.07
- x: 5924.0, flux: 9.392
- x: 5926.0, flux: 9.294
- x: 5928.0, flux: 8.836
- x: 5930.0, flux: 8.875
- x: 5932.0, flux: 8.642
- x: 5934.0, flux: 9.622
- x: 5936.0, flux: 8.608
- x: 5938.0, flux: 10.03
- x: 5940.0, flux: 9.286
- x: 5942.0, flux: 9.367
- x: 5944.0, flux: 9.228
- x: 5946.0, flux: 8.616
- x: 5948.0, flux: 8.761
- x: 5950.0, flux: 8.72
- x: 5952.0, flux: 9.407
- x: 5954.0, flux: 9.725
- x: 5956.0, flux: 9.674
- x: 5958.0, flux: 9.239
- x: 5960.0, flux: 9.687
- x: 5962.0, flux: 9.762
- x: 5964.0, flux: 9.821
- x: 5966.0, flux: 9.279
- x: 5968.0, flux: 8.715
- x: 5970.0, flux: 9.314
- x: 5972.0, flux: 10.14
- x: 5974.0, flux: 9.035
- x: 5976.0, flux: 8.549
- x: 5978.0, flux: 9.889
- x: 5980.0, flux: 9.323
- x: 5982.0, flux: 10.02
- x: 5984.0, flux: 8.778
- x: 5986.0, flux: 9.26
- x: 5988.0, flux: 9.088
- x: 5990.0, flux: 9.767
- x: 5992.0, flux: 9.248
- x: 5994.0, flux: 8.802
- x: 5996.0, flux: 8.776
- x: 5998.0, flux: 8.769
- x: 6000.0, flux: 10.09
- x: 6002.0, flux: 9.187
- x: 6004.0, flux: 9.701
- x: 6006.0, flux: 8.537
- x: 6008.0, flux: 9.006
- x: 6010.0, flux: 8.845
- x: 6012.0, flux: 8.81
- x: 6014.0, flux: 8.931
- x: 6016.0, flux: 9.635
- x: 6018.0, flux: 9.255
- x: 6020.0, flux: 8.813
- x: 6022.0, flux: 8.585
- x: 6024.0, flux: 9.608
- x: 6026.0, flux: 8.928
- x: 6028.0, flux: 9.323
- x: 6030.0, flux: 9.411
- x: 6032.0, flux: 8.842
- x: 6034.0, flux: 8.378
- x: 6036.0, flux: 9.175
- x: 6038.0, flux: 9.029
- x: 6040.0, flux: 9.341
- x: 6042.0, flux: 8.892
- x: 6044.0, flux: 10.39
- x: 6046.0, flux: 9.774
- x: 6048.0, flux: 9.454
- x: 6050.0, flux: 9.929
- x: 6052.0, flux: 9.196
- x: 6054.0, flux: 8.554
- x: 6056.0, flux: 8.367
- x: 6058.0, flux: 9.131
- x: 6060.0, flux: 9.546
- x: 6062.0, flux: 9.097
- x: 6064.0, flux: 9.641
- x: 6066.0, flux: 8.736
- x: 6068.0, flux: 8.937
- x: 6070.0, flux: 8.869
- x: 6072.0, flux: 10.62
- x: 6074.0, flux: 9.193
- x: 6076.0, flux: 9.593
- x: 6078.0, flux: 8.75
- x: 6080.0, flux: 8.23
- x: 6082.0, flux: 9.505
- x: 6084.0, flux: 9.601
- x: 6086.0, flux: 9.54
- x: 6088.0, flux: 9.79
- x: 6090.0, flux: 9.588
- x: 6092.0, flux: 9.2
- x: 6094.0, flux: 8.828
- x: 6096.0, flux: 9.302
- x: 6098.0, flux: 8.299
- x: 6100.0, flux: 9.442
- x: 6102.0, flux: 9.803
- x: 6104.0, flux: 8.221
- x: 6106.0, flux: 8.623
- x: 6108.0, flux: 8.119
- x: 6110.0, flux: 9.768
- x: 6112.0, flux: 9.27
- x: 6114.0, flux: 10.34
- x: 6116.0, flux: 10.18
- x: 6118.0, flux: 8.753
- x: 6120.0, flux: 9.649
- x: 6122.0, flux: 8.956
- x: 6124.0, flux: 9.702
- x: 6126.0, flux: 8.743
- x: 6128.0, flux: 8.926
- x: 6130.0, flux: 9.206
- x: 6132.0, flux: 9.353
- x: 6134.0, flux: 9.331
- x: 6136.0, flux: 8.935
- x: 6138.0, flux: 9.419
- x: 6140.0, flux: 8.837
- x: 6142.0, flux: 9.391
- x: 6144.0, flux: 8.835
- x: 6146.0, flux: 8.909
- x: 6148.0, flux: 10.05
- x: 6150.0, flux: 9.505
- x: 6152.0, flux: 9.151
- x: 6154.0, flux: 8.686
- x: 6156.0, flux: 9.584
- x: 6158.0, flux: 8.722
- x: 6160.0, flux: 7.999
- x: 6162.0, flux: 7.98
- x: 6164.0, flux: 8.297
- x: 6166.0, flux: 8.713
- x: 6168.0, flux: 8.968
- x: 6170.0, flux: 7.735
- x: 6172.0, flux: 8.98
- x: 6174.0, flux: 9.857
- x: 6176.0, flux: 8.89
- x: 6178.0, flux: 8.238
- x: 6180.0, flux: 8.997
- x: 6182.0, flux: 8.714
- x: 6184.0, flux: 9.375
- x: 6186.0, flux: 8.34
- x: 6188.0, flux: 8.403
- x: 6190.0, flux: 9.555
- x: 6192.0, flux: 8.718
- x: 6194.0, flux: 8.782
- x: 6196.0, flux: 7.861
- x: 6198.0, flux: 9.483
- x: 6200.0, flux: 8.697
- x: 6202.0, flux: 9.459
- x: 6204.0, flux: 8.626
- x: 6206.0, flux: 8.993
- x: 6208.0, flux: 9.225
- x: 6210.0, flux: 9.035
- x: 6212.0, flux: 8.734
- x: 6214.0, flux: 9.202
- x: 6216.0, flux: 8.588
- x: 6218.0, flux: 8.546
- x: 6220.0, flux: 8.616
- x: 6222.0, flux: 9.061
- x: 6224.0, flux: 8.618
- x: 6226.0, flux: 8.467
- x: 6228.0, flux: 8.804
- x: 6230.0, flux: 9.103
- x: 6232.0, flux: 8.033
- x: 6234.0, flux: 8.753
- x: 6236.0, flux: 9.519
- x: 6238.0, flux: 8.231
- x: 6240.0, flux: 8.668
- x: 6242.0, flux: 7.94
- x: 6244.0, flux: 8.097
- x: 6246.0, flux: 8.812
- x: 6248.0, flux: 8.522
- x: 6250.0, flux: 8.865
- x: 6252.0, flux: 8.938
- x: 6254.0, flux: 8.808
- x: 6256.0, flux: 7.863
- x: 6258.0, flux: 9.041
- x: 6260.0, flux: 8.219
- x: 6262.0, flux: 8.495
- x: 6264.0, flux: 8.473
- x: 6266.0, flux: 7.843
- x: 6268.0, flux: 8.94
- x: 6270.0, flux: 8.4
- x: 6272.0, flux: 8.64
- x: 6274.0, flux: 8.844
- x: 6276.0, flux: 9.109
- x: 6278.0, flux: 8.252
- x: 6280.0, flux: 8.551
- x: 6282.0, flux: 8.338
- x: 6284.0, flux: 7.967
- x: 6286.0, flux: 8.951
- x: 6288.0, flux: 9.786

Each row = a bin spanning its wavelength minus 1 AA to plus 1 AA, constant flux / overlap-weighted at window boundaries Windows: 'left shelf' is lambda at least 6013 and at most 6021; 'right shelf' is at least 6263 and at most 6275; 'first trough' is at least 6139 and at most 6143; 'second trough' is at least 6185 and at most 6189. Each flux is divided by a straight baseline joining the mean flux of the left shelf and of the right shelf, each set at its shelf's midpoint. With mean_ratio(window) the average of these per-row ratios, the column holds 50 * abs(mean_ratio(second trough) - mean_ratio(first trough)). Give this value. 4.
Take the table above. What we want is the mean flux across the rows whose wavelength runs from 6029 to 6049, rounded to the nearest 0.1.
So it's 9.3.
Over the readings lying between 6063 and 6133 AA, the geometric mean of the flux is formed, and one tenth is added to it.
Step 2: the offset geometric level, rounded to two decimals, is 9.32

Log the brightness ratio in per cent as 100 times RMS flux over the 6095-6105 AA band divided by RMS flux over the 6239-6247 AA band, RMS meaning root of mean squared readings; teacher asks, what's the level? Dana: 108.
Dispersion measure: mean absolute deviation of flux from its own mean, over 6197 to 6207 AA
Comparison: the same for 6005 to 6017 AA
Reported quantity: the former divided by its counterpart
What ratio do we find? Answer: 1.4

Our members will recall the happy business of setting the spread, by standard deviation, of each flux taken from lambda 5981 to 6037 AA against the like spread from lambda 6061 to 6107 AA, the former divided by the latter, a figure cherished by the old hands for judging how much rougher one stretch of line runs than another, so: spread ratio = 0.76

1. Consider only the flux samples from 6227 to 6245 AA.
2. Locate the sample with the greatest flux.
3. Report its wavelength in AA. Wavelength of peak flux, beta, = 6236.0 AA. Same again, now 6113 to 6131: 6114.0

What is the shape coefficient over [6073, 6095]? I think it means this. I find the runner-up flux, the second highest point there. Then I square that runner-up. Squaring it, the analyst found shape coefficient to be 92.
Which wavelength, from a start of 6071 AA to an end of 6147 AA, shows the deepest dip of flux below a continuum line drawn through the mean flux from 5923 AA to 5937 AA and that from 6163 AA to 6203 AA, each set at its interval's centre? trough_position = 6108.0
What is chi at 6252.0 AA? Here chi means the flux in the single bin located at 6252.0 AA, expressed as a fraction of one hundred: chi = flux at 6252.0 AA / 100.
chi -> 0.089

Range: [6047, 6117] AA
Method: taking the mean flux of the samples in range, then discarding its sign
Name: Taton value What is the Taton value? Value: 9.24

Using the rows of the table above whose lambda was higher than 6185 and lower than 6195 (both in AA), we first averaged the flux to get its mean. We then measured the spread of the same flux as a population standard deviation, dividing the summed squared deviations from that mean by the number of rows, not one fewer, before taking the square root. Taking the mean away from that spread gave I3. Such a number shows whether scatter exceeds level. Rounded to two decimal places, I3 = -8.33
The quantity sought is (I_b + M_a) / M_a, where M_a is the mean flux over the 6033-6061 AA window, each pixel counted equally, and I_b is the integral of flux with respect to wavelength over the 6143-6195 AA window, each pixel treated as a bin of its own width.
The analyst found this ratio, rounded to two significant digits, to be 51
